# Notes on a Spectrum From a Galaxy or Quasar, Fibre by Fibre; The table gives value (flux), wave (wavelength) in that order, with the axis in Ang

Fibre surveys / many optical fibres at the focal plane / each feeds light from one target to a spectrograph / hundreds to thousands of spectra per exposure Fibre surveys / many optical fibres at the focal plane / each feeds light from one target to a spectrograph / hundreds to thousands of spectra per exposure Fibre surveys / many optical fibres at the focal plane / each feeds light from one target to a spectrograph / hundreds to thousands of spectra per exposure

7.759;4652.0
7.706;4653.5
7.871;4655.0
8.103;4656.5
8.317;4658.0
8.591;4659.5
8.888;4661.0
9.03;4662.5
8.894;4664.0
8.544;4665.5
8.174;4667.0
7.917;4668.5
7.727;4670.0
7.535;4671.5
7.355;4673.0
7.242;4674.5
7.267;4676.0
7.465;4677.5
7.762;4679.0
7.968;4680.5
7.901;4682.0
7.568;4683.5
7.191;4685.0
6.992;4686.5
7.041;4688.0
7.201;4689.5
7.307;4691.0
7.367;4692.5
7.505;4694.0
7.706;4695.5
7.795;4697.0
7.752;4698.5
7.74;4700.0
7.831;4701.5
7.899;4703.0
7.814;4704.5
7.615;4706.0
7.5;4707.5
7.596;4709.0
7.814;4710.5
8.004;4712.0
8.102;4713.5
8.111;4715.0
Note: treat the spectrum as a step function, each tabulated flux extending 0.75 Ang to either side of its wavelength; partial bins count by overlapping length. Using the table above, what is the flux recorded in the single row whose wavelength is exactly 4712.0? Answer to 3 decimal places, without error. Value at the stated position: 8.004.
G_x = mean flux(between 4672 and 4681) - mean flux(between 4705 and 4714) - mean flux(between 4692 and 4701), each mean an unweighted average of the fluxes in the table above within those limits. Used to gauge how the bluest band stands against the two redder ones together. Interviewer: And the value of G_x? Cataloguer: -7.9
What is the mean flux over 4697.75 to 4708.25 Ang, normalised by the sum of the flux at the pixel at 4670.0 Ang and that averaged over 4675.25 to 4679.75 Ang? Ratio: 0.51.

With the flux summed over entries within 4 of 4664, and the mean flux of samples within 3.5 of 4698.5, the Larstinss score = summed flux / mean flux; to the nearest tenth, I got 5.6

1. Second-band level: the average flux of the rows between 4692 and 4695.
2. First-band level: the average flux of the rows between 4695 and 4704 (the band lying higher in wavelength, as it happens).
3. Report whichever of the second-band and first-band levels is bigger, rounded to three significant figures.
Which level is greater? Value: 7.79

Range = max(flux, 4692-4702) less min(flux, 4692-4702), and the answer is 0.46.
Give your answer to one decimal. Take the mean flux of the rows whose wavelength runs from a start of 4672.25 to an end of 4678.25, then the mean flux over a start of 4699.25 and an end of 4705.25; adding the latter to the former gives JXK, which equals 15.2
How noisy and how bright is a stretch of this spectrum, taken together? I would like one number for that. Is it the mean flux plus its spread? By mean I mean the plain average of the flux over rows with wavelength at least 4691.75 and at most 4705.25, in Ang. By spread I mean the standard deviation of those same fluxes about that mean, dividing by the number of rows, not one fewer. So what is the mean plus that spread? 7.9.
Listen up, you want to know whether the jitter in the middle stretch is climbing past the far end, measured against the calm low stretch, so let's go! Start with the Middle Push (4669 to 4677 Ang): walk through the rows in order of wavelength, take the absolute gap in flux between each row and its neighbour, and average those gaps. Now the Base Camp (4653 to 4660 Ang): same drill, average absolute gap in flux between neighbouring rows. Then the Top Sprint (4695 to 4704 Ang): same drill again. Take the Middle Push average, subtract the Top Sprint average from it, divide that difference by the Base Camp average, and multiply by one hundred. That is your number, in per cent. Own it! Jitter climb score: 30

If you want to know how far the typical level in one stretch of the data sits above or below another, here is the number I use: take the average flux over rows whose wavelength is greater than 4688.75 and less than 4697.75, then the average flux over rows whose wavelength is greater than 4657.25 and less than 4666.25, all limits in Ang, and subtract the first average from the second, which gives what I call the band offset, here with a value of 1.2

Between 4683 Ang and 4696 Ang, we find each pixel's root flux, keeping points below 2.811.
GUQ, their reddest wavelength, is 4695.5 Ang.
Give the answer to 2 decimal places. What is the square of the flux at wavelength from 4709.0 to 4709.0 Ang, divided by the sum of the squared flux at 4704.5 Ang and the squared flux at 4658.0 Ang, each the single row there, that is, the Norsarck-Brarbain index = 0.44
